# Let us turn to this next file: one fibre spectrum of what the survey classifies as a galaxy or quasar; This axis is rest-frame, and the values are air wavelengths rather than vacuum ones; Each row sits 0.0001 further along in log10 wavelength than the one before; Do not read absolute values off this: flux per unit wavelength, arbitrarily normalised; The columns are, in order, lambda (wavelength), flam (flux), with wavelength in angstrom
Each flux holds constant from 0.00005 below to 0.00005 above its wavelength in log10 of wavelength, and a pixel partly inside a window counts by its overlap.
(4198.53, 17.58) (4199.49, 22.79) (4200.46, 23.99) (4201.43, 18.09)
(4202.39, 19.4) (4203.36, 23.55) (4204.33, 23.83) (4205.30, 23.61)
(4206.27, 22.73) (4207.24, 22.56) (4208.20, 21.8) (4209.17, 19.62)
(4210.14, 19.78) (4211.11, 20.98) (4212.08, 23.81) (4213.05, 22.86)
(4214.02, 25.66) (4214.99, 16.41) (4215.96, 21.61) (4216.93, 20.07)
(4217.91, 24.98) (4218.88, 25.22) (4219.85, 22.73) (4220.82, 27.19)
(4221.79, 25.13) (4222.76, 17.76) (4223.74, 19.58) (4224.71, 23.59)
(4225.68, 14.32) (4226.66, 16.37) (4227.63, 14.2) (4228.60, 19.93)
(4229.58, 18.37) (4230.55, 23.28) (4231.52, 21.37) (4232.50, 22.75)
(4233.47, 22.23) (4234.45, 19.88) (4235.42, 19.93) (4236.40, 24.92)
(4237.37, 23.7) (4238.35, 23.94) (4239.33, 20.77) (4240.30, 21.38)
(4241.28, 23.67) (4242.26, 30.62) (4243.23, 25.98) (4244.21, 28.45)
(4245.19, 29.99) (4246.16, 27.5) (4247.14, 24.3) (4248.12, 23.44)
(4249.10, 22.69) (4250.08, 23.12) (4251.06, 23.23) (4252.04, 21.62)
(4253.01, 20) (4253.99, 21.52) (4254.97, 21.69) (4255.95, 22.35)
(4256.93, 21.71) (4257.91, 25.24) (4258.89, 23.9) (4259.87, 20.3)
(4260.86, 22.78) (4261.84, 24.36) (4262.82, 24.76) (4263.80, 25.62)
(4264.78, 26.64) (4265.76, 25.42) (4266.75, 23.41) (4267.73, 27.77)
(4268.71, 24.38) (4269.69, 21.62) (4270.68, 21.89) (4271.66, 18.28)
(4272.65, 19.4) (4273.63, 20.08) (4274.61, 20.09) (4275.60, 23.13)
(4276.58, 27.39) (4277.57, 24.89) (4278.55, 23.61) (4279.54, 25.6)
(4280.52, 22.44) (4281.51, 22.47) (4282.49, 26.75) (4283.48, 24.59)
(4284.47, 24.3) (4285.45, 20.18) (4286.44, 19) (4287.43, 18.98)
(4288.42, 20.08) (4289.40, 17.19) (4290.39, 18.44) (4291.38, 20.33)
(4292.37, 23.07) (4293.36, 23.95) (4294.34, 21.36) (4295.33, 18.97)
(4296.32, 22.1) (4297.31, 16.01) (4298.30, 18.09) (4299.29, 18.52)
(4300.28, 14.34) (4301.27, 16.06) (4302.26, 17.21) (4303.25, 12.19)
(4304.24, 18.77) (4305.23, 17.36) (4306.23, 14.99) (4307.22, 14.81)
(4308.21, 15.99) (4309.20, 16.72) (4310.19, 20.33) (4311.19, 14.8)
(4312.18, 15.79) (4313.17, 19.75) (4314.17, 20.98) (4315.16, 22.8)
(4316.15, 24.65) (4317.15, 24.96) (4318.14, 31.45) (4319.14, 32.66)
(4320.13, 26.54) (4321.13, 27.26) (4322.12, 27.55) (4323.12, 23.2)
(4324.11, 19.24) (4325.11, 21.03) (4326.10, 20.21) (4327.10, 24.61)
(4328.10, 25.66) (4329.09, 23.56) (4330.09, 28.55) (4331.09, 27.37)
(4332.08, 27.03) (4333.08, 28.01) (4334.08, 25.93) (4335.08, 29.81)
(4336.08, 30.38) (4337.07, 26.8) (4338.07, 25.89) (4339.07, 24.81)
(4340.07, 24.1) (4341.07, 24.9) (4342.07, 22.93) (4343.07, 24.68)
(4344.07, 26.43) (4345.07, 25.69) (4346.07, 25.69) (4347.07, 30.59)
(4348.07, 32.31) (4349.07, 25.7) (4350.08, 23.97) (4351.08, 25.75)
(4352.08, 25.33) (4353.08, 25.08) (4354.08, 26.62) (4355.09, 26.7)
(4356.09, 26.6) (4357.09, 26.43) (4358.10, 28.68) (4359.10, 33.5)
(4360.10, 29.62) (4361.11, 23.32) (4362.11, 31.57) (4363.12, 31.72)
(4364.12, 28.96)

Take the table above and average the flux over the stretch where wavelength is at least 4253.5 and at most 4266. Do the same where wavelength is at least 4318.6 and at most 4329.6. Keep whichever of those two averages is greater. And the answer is 24.7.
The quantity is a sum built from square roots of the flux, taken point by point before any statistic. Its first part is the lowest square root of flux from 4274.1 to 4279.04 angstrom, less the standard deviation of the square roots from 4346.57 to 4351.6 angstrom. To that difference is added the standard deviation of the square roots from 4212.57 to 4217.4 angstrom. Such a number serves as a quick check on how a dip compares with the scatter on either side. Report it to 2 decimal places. 4.52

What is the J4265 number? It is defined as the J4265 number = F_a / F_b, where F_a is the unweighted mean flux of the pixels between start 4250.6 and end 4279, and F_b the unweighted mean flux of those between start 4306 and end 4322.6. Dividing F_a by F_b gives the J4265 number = 1.05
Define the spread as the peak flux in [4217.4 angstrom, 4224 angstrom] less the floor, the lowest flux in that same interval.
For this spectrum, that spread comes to 9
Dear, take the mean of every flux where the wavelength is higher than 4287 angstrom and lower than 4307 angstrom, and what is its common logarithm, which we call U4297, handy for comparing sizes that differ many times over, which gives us 1.26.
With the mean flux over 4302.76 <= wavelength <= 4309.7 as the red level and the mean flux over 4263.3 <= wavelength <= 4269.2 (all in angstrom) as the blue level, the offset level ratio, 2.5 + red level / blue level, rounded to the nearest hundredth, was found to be 3.12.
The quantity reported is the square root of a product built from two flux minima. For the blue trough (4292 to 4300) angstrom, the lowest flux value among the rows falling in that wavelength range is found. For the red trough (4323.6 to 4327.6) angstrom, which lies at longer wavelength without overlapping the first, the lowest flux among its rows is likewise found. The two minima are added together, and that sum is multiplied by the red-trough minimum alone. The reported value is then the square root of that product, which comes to 26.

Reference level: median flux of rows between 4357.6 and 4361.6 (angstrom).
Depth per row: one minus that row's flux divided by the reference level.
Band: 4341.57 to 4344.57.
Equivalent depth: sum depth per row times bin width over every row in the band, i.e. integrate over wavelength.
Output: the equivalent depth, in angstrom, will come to 0.5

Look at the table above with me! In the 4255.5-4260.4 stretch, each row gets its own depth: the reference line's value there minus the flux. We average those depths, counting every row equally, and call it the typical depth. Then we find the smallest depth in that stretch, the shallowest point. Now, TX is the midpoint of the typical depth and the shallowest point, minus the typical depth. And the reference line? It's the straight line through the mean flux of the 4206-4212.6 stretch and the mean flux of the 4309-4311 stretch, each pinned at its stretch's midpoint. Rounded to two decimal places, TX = -1.27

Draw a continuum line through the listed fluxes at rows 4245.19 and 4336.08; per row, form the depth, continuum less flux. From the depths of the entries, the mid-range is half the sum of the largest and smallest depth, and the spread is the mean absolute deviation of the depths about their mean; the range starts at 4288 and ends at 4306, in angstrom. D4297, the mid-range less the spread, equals 9.9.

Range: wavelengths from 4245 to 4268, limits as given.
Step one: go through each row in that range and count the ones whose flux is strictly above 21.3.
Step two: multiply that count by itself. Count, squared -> 484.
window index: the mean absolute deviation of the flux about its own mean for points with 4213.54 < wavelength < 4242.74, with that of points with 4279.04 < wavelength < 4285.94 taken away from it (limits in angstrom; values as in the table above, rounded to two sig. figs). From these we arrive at 1.2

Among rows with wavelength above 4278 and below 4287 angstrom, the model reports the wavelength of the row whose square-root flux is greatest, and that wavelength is 4282.49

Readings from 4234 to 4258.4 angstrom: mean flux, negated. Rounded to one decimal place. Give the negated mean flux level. -23.7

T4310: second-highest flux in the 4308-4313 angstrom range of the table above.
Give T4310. 16.72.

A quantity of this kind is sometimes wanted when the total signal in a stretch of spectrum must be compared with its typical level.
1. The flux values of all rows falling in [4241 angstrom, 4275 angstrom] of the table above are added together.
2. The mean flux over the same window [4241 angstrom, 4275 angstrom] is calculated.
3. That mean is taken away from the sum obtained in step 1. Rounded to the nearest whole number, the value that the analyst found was 804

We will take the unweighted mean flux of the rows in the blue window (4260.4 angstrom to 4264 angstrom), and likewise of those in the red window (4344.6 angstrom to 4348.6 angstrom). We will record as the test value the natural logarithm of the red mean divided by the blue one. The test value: 0.16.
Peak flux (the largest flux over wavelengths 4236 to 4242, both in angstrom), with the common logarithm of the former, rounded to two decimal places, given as 1.40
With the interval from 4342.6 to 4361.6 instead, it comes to 1.53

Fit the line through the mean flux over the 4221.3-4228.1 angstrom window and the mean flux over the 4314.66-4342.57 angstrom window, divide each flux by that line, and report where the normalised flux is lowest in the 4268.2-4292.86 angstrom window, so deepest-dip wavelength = 4289.40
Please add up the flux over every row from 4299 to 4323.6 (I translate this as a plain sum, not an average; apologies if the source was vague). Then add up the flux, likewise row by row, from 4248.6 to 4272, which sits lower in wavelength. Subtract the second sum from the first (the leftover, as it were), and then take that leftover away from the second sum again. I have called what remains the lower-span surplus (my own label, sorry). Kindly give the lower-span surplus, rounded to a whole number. 599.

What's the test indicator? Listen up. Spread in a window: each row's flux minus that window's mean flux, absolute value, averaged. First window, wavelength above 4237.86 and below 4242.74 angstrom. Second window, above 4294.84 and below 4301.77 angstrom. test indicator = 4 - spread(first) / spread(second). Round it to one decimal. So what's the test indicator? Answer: 2.6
